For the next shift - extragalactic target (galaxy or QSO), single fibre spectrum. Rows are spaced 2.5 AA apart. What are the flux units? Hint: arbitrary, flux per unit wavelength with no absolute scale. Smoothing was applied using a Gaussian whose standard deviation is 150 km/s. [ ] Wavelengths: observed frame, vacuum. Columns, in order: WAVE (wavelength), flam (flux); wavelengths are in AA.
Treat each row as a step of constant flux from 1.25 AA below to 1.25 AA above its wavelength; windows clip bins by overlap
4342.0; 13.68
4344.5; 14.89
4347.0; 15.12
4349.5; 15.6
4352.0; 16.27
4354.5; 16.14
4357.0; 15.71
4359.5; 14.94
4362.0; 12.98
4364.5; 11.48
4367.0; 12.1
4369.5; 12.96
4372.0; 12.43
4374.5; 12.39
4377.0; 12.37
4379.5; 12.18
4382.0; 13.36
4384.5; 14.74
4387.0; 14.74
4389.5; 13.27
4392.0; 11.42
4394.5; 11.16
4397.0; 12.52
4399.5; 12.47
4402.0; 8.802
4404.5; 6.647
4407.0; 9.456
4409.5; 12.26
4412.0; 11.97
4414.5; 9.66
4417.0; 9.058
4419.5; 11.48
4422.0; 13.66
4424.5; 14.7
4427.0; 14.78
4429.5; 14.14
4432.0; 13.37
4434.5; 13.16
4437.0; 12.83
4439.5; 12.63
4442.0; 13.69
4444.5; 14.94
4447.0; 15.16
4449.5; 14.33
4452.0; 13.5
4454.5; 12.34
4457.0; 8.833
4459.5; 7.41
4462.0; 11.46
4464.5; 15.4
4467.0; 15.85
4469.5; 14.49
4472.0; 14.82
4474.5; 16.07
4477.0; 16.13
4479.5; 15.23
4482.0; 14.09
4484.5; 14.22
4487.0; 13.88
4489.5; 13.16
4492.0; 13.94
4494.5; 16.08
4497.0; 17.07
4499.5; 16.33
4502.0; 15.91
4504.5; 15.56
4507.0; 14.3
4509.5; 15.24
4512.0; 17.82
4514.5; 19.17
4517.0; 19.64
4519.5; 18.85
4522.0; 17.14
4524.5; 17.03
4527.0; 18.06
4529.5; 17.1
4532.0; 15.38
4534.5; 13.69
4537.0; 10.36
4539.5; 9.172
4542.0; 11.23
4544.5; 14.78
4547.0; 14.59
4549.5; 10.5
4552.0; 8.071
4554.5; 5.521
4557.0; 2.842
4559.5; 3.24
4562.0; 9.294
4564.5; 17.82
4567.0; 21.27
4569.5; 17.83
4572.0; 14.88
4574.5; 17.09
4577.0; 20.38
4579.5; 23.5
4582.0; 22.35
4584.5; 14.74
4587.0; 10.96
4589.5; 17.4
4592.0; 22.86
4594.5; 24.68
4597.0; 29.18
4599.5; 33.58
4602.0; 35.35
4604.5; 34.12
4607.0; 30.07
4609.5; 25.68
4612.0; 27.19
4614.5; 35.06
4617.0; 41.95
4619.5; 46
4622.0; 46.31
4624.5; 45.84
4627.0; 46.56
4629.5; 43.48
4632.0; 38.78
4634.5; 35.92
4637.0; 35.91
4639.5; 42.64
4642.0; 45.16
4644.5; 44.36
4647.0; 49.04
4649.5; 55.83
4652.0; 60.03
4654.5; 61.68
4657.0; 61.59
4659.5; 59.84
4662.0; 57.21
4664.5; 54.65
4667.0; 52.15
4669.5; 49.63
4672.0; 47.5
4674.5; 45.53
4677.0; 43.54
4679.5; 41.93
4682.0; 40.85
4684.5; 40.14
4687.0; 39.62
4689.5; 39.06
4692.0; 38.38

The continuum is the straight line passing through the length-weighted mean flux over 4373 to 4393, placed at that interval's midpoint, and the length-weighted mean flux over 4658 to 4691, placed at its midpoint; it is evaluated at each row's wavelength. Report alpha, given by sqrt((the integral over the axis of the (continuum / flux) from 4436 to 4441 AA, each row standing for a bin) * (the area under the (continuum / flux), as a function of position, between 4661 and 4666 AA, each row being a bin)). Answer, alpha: 5.6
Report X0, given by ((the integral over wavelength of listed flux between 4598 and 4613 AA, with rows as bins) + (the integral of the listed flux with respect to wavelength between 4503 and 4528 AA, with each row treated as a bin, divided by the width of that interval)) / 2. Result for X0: 241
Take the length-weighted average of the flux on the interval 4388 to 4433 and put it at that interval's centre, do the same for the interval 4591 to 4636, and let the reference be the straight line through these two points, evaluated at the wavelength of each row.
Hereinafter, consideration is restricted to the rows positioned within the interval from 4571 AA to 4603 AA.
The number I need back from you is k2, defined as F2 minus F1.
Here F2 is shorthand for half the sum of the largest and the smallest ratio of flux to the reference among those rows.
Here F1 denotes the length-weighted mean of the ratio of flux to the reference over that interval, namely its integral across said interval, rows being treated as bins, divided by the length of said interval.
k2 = 0.011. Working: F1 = 0.67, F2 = 0.68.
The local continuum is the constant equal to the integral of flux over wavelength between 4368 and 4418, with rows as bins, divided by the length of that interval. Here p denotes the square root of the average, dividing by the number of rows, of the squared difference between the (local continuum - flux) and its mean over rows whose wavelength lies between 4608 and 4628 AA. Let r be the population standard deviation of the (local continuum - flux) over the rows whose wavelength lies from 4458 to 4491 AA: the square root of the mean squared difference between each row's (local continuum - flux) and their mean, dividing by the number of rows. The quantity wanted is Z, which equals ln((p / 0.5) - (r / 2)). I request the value 2.73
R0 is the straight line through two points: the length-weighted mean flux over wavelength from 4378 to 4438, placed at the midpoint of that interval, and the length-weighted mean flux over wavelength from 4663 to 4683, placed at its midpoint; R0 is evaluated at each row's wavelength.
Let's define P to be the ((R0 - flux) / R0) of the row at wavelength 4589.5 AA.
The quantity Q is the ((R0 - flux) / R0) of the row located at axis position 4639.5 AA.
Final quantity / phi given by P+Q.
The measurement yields 0.5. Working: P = 0.52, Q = 0.0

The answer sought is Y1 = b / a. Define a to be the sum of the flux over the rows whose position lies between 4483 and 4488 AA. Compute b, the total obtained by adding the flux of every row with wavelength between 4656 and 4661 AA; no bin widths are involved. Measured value 4.3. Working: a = 28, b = 121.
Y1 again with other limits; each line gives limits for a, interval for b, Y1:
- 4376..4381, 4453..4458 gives 0.9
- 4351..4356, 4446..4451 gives 0.9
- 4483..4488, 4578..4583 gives 1.6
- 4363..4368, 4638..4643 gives 3.7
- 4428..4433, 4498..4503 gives 1.2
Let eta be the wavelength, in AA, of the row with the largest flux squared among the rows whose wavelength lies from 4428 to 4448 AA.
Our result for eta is 4447.0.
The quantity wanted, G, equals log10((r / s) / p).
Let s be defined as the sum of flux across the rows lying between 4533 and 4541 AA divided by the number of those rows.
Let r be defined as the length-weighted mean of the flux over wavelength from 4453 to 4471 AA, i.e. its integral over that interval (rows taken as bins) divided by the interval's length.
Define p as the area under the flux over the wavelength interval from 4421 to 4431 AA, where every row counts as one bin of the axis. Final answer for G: -2.11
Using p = 143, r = 12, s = 11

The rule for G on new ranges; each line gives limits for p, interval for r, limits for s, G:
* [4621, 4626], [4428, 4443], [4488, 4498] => -2.42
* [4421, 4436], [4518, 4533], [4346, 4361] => -2.28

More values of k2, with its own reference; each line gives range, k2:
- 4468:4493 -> -0.005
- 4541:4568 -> 0.028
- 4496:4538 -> -0.081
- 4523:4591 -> -0.065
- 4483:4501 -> 0.002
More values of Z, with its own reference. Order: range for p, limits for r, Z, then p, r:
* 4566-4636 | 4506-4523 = 3.02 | 10.7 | 1.9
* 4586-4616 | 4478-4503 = 2.62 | 7.2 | 1.2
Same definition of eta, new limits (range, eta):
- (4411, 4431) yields 4427.0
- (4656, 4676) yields 4657.0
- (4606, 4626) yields 4622.0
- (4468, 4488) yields 4477.0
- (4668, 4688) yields 4669.5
